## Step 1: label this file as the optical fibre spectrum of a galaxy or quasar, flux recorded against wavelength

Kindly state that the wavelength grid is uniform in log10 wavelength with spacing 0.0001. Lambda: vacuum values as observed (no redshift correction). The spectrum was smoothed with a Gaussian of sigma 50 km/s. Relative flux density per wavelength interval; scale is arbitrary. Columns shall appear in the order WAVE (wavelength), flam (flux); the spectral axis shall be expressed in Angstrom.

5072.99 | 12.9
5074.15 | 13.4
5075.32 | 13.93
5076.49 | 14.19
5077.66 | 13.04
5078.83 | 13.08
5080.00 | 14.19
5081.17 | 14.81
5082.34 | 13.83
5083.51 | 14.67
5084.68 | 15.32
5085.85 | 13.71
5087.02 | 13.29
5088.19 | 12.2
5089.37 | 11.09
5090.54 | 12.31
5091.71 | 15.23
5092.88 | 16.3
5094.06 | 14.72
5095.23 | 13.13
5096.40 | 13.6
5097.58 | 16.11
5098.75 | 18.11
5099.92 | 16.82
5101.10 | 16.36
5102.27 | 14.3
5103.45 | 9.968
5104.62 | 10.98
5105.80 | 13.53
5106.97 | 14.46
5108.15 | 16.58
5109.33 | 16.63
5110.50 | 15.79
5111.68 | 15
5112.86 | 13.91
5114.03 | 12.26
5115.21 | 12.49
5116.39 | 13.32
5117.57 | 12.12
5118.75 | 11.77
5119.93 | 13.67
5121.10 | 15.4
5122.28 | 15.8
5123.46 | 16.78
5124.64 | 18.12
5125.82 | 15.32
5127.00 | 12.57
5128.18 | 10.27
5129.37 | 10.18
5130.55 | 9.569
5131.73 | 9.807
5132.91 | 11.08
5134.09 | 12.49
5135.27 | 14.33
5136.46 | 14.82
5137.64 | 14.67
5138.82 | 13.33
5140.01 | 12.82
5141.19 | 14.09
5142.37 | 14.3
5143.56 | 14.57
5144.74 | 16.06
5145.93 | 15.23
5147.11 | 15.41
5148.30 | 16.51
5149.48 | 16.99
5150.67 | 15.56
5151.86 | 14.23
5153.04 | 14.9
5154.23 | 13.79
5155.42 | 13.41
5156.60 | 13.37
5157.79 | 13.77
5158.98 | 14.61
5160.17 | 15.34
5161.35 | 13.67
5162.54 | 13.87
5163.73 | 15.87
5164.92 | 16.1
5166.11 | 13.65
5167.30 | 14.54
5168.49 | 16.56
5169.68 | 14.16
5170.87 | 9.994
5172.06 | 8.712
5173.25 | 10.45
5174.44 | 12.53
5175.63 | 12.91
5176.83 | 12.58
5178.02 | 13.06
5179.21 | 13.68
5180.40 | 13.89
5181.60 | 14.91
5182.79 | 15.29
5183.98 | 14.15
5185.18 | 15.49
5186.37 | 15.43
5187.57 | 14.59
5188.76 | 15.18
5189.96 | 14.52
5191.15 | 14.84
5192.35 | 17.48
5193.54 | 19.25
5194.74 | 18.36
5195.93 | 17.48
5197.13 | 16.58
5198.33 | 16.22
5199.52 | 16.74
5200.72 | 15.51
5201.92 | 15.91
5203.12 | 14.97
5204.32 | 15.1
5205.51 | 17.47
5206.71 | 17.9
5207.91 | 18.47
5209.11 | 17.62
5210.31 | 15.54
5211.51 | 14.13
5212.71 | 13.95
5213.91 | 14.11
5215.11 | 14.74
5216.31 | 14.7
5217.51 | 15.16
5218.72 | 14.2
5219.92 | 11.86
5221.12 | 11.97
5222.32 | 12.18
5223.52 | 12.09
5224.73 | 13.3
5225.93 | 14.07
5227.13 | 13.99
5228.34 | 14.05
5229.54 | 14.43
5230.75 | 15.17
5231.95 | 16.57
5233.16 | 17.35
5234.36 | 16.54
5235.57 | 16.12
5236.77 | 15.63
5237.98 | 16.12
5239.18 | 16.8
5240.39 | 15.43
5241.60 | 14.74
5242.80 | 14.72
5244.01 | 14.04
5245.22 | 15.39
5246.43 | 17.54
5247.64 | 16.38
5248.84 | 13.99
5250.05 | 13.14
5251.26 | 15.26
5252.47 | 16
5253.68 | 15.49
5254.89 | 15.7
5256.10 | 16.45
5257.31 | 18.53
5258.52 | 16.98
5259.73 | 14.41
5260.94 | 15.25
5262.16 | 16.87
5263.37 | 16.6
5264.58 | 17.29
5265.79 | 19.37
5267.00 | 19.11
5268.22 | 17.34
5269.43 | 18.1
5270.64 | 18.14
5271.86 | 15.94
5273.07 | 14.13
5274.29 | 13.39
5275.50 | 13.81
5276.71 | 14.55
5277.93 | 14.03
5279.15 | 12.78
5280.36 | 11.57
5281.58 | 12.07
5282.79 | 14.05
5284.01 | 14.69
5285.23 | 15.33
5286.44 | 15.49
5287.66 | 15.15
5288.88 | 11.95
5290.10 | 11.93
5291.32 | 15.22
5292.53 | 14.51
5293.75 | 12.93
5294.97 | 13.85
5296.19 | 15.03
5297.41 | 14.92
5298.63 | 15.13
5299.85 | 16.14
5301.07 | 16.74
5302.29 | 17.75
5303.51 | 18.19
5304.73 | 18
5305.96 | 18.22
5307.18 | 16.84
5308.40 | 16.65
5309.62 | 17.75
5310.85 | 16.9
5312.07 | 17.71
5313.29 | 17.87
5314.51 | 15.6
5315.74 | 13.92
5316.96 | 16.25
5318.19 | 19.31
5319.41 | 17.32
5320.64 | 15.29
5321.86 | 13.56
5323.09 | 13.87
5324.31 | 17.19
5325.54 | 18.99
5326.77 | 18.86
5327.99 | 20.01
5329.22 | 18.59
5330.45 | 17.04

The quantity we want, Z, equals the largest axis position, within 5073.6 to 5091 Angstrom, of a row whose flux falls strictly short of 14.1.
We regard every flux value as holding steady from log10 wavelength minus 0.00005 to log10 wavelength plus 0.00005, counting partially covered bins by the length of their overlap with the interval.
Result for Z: 5090.54 Angstrom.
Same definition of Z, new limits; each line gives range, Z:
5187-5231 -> 5228.34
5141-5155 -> 5154.23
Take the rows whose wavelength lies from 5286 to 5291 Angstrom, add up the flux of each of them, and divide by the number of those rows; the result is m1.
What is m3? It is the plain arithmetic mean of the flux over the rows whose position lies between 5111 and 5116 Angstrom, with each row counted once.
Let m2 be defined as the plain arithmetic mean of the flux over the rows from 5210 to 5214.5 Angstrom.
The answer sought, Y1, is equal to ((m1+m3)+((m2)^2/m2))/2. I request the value 21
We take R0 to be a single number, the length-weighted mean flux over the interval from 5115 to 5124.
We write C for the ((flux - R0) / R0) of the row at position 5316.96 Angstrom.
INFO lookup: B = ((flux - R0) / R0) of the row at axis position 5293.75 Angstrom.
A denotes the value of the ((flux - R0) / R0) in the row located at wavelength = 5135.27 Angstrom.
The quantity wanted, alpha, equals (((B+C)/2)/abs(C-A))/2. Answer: 0.16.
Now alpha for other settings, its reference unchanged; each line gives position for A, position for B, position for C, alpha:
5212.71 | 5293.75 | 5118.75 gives -0.37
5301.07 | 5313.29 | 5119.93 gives 0.29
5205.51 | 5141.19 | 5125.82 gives 0.17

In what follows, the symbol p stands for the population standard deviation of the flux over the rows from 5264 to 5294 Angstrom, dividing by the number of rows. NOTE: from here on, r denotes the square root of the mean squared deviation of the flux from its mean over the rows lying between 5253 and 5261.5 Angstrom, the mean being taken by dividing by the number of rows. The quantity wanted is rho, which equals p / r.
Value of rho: 1.8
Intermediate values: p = 2.22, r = 1.25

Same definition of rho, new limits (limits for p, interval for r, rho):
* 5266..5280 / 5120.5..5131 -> 0.7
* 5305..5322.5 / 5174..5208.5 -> 0.9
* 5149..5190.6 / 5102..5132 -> 0.7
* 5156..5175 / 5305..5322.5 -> 1.4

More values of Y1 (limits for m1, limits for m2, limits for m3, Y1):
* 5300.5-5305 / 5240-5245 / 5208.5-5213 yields 24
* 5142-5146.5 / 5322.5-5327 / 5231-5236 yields 24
